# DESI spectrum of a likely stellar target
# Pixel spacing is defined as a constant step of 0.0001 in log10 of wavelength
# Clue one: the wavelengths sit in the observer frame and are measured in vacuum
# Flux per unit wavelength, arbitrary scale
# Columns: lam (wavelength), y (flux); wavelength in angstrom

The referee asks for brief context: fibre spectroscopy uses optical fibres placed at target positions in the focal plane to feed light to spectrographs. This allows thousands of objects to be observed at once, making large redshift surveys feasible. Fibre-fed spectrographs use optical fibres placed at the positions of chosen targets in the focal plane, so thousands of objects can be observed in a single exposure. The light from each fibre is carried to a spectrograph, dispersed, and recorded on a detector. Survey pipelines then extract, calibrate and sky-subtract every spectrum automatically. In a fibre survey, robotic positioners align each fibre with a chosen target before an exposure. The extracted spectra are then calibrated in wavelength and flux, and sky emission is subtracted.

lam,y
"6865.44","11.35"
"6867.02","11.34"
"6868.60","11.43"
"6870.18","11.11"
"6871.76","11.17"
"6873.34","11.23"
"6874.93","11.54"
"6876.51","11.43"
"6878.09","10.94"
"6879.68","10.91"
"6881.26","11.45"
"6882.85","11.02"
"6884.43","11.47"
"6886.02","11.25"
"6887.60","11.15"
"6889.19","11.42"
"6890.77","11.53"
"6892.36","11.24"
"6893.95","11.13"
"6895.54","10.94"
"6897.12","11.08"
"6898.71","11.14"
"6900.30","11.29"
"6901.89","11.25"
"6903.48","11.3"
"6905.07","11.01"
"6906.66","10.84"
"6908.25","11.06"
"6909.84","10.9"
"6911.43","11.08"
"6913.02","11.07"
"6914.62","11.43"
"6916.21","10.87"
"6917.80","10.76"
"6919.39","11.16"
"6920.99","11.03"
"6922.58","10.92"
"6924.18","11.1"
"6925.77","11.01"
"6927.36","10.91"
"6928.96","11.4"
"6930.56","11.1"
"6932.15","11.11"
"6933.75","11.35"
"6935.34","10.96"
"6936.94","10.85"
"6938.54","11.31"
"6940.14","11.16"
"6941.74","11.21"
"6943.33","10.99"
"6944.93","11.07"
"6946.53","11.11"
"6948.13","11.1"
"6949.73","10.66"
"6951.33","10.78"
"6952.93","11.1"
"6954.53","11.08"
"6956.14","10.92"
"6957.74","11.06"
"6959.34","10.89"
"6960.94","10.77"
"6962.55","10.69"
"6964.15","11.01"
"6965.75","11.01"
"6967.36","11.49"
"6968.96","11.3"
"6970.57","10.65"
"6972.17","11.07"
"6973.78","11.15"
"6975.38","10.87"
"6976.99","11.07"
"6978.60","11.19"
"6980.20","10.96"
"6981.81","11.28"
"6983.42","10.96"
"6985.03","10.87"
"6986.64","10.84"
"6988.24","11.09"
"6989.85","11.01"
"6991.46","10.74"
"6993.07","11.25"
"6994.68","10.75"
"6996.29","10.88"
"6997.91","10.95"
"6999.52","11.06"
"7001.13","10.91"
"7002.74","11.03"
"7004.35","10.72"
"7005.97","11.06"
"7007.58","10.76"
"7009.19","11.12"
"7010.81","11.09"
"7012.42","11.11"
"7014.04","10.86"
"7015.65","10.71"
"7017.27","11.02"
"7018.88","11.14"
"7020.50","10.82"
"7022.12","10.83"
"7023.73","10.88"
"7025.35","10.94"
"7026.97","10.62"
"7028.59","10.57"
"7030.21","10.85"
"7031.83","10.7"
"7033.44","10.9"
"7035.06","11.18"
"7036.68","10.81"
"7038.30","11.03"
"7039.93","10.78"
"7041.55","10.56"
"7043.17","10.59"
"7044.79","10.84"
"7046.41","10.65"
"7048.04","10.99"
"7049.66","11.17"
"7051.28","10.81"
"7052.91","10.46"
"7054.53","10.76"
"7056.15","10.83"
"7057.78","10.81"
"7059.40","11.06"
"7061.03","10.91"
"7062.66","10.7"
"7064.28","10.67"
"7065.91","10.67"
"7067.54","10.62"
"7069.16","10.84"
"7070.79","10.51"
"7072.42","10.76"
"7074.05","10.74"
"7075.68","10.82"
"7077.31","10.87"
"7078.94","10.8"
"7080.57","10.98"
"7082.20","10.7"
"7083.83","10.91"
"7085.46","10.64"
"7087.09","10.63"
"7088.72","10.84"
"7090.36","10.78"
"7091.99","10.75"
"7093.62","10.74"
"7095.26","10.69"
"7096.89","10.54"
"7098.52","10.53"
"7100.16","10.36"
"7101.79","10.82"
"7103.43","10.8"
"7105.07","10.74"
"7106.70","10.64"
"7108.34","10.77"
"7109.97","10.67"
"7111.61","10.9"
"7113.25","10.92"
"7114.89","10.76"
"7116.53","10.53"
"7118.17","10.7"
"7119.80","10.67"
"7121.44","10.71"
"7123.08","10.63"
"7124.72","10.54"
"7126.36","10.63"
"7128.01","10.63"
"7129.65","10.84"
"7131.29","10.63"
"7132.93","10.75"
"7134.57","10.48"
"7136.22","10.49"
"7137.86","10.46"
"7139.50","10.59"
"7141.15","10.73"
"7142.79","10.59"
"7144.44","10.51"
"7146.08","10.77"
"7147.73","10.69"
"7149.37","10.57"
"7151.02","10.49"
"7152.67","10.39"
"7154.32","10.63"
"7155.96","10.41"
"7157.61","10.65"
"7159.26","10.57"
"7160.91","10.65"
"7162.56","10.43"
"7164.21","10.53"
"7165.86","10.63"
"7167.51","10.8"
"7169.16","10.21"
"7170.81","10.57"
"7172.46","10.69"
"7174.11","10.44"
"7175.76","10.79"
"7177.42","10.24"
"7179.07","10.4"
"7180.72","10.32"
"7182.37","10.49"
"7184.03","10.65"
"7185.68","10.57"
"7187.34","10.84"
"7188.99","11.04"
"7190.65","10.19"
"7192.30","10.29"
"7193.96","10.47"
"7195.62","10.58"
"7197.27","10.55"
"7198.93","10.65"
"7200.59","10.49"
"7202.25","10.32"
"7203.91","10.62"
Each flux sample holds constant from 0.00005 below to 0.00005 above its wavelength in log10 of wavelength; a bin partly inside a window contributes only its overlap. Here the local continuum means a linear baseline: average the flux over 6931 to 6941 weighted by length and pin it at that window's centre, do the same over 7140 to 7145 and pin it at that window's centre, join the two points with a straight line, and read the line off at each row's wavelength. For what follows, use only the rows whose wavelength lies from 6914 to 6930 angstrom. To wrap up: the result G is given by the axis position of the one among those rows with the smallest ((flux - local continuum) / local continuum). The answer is 6917.80 angstrom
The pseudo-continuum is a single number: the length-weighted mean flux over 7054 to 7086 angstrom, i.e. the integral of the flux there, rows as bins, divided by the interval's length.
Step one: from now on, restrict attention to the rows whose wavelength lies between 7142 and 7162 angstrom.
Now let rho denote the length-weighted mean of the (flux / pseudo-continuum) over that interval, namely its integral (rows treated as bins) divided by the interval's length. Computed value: 0.98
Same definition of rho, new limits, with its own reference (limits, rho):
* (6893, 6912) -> 1.03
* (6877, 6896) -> 1.04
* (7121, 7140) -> 0.98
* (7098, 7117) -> 0.99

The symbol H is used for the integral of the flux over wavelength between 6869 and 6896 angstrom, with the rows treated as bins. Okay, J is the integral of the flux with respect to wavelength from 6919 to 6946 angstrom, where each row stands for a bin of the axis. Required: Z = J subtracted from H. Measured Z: 4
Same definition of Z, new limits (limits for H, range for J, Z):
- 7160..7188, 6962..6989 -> -3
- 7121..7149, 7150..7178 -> 3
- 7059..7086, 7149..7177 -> -4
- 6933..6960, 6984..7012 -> -9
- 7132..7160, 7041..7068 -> 5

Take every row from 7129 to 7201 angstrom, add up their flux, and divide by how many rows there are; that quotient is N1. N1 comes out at 10.6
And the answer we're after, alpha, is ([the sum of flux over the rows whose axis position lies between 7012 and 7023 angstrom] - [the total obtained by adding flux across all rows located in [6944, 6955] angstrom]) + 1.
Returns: 0.6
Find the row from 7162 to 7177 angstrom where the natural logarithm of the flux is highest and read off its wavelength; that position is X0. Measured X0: 7167.51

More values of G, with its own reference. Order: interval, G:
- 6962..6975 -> 6970.57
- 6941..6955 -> 6949.73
